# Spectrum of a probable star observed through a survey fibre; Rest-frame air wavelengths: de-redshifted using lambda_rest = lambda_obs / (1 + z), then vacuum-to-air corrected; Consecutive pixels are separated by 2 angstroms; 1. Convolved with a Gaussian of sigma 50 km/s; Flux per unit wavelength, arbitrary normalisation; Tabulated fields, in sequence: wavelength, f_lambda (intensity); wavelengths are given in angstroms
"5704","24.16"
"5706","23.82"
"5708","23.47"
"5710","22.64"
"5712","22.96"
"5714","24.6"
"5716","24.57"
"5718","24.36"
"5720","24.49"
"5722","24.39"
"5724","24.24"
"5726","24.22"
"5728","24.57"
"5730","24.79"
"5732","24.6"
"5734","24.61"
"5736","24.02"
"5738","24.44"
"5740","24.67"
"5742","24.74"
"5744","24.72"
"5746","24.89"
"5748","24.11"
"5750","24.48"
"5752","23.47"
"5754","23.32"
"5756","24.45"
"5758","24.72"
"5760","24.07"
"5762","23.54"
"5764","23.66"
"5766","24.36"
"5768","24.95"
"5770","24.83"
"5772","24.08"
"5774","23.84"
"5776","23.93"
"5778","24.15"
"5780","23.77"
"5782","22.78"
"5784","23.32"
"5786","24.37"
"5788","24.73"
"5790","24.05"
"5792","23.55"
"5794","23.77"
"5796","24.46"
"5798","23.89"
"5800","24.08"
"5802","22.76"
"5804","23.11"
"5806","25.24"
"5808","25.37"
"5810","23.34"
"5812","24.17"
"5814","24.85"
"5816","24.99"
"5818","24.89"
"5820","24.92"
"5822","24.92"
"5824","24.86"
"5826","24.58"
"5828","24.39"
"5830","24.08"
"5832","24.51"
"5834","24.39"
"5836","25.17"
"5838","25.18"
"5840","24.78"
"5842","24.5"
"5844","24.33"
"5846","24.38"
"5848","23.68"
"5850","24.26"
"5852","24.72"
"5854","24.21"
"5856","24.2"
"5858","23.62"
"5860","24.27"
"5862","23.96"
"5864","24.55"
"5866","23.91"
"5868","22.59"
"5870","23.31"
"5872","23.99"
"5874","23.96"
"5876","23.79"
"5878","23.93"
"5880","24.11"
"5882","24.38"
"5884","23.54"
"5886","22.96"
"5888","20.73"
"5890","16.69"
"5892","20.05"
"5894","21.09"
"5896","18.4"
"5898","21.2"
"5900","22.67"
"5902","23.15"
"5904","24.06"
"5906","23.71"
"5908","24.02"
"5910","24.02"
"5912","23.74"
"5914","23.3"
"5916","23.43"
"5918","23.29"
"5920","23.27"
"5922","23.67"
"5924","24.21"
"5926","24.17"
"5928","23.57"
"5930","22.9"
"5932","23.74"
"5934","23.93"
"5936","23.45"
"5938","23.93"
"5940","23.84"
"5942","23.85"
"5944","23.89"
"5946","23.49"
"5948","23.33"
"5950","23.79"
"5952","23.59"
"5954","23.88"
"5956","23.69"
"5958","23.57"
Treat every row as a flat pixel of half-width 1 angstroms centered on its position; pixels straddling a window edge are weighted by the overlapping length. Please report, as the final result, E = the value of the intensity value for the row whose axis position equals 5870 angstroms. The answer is 23.31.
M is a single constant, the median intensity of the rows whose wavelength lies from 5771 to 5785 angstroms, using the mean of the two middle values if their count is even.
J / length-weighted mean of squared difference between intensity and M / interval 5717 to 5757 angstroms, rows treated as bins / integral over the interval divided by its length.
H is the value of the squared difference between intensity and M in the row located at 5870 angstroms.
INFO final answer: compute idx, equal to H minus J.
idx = -0.2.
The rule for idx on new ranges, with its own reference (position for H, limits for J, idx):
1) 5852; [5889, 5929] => -4.9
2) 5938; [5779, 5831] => -0.7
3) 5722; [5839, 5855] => -0.1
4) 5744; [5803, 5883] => 0.2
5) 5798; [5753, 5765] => -0.3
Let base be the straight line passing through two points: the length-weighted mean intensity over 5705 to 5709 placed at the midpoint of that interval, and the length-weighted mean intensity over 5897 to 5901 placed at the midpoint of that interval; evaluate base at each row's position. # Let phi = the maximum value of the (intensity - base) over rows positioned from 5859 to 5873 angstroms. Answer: 2.30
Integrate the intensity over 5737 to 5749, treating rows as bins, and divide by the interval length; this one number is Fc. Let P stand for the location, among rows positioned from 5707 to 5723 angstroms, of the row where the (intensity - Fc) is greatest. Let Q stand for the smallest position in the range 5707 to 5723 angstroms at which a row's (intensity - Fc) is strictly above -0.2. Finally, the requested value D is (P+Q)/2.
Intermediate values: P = 5714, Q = 5714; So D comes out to 5714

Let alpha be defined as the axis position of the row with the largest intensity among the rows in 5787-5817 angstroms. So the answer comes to 5808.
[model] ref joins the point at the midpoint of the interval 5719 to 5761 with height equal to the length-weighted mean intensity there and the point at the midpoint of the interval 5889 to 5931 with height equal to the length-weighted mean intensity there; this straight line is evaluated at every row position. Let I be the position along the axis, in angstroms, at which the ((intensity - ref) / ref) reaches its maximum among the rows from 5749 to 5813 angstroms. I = 5808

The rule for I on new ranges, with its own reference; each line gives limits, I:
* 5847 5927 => 5924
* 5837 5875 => 5838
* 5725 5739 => 5730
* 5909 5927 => 5924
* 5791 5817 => 5808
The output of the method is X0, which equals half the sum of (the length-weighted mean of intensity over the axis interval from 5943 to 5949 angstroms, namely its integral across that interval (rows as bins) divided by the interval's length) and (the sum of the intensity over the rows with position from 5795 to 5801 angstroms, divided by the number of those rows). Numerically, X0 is 23.9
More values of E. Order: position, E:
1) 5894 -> 21.09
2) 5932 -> 23.74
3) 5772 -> 24.08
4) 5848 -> 23.68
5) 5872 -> 23.99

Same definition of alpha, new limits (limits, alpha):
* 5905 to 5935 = 5924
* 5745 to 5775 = 5768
